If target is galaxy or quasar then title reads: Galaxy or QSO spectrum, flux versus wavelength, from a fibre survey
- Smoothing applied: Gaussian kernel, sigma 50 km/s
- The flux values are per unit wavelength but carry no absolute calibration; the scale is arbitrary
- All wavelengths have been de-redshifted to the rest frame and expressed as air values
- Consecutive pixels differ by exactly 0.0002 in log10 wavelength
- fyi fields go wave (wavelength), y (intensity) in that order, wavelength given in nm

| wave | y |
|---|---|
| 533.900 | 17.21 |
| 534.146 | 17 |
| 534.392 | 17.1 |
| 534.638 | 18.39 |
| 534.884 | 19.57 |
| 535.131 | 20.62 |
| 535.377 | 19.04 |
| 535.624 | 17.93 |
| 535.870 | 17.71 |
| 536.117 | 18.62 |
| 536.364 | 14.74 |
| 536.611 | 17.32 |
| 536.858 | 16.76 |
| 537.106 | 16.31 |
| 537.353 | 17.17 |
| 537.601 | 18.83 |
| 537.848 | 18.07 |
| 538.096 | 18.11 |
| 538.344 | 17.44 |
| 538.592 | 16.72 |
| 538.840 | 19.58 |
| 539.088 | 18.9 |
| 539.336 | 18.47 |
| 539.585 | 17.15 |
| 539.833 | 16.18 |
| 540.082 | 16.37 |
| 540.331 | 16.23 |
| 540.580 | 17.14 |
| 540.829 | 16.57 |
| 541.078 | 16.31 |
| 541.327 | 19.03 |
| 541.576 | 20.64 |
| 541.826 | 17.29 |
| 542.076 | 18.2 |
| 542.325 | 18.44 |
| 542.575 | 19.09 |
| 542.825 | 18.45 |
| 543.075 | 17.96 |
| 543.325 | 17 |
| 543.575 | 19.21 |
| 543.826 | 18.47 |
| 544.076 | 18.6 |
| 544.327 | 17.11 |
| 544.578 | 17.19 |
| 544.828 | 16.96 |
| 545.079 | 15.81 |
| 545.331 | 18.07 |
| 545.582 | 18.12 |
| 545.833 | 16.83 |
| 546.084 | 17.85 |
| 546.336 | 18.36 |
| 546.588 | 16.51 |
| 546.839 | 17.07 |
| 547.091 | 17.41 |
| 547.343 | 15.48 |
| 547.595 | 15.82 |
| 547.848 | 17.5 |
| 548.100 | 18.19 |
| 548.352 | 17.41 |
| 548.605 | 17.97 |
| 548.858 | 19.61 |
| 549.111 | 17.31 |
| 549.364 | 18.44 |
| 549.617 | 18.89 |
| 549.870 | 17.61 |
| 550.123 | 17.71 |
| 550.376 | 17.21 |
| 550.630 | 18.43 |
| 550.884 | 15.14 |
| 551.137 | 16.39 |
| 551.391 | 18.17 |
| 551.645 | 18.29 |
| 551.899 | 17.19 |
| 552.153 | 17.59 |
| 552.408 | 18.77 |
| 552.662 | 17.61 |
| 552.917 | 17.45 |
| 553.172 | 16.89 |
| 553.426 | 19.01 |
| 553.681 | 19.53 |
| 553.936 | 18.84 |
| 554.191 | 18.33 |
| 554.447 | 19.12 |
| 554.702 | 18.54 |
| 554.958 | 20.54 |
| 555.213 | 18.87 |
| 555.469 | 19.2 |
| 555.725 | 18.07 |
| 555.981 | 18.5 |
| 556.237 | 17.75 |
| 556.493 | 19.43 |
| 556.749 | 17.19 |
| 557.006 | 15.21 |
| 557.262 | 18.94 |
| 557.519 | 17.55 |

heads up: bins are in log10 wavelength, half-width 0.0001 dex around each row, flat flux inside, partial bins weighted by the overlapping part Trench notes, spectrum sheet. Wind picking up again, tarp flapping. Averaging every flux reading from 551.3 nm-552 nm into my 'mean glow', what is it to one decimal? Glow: 17.9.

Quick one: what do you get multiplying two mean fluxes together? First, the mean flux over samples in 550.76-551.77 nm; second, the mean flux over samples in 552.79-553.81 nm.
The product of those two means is 310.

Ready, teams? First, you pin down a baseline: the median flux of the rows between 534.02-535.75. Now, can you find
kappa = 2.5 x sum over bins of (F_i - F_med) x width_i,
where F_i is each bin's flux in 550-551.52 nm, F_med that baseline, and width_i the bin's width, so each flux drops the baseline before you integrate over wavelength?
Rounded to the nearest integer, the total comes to -5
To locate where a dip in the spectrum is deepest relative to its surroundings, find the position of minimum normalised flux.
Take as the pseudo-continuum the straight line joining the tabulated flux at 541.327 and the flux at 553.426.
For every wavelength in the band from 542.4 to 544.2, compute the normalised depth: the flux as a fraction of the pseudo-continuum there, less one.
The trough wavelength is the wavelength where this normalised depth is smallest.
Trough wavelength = 543.325 nm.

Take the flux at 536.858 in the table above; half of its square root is 2.05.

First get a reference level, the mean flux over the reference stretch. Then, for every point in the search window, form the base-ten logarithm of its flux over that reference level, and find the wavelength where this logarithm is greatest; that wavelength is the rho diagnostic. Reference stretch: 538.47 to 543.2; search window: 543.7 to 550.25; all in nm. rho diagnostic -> 548.858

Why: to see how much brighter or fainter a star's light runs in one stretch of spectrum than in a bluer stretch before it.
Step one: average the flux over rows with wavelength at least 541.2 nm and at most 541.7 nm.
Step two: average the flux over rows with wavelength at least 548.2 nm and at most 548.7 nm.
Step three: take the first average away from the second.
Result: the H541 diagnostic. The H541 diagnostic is -2.1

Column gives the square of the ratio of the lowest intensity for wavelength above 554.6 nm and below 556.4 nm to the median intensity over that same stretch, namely 0.92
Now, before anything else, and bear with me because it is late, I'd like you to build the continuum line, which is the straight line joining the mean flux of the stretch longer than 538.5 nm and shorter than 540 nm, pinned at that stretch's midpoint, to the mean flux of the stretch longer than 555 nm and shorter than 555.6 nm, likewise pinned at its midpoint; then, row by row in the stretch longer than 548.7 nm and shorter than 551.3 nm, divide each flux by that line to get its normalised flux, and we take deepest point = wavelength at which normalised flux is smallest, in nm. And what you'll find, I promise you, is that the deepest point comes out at 550.884 nm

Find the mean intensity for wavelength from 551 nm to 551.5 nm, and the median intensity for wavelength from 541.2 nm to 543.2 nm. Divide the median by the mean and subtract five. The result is -3.93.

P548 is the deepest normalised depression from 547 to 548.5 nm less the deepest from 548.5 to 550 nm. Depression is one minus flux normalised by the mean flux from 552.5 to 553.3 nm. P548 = 0.11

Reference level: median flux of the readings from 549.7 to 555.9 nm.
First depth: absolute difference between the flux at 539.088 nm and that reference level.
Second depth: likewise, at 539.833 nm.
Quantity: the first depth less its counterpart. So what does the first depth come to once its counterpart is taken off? -1.4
